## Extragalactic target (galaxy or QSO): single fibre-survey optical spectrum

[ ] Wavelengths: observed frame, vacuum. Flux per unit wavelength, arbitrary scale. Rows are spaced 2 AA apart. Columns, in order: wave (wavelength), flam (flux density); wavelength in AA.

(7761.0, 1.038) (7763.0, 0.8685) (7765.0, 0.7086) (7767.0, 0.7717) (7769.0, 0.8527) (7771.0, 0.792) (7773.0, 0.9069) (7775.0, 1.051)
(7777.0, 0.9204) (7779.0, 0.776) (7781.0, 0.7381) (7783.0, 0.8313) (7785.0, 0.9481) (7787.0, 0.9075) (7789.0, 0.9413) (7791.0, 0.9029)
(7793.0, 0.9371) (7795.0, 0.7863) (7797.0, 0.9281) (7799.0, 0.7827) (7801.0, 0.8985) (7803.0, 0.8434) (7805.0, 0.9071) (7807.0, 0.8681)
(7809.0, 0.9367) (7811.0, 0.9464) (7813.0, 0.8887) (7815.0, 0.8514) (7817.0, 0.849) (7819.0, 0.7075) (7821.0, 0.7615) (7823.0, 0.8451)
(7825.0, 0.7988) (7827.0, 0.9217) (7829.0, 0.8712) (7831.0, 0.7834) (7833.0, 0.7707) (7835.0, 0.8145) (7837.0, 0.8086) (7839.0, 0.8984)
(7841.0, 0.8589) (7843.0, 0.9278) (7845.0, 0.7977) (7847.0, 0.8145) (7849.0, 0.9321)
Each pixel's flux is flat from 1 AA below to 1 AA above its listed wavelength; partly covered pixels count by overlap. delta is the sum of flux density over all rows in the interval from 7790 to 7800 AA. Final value 4.34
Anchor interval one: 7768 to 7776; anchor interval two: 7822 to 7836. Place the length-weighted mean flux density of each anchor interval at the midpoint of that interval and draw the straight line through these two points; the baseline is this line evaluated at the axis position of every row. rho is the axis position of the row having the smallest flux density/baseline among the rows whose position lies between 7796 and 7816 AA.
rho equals 7799.0 AA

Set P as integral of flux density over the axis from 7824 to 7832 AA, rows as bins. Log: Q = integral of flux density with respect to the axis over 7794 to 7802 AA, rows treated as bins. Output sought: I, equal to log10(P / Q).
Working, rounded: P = 6.75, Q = 6.8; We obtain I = -0.003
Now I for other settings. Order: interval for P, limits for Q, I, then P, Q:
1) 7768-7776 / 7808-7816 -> -0.002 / 7.21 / 7.2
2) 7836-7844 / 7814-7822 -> 0.042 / 6.99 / 6.3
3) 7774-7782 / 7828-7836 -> 0.032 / 6.97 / 6.5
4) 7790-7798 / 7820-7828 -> 0.029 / 7.11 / 6.7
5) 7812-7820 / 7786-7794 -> -0.049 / 6.59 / 7.4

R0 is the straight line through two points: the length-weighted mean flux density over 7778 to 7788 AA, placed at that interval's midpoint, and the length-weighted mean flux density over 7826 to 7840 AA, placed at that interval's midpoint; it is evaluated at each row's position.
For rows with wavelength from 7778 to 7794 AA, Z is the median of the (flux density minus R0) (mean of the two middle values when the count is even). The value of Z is 0.065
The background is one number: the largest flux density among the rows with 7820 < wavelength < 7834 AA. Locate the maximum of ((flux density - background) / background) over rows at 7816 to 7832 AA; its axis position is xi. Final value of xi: 7827.0 AA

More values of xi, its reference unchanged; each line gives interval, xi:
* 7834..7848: 7843.0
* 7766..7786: 7775.0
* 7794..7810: 7809.0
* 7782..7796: 7785.0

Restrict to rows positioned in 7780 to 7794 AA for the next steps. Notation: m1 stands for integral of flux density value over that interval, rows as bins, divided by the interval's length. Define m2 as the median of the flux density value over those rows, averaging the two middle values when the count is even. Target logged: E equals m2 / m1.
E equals 1.02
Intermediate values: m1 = 0.887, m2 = 0.91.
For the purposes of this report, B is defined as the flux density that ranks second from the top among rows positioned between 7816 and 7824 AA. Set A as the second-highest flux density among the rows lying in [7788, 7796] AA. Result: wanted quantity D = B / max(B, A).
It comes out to 0.90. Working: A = 0.9371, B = 0.8451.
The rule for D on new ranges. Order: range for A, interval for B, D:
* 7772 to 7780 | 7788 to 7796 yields 1.00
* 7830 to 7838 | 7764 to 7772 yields 0.98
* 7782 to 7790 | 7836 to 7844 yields 0.95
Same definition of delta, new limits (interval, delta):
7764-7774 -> 4.03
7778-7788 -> 4.20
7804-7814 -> 4.55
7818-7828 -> 4.03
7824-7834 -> 4.15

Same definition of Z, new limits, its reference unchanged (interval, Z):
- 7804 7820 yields 0.039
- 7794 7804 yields 0.004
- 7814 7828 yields 0.006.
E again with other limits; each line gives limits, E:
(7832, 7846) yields 0.97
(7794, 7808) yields 1.01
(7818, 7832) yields 0.98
